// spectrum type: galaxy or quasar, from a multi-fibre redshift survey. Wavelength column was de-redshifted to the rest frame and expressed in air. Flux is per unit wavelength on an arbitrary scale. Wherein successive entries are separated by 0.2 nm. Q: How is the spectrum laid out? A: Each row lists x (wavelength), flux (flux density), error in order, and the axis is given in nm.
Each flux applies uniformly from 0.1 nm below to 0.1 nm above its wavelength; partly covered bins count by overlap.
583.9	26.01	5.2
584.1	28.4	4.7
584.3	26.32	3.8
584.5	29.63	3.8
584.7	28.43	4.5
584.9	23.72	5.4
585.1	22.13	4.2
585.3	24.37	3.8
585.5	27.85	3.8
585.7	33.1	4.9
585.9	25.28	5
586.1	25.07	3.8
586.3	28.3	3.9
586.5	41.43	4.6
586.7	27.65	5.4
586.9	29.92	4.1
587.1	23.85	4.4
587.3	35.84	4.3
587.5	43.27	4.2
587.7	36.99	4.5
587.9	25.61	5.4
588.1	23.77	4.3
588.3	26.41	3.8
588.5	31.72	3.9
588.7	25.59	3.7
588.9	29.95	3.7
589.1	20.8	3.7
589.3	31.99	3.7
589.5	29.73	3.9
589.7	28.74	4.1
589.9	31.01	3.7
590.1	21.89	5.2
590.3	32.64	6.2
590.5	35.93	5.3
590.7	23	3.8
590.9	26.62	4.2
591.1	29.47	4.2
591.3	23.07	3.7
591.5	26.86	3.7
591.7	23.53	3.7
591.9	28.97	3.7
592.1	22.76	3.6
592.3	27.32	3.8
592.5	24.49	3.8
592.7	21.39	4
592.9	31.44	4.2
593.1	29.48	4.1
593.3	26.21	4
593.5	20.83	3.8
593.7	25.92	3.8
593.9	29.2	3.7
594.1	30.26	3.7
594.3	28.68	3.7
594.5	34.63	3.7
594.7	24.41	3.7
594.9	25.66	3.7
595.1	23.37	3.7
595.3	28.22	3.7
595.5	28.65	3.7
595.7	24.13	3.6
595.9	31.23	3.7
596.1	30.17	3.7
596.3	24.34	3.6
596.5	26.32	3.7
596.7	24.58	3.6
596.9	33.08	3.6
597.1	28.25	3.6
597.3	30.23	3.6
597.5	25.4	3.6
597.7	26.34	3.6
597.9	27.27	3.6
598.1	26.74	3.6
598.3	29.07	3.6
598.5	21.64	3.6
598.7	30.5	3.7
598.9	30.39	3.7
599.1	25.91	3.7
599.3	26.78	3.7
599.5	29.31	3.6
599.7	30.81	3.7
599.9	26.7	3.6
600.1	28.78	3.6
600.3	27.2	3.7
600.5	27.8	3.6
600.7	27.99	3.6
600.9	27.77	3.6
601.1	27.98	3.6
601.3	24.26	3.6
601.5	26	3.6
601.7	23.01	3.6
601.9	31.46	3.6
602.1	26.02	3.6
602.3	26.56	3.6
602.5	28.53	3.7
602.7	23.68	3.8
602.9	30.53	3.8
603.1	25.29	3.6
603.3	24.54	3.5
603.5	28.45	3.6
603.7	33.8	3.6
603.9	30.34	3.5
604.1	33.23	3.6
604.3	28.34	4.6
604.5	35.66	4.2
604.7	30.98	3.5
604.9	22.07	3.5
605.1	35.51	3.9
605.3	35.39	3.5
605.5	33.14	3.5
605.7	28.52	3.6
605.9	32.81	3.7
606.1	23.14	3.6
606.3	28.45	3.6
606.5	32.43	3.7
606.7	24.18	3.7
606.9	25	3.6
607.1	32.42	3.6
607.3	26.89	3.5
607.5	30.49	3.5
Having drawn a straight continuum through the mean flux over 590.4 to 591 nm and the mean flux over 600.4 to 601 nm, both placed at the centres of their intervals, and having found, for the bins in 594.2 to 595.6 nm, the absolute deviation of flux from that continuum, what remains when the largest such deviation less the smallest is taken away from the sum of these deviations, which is 12.1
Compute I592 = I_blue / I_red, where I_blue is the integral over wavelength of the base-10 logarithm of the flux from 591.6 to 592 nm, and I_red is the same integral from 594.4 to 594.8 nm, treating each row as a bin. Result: 0.97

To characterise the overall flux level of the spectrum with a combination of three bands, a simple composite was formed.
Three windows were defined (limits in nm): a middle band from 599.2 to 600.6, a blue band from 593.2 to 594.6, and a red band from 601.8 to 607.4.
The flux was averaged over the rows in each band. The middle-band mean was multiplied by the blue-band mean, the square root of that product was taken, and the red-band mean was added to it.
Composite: 57.3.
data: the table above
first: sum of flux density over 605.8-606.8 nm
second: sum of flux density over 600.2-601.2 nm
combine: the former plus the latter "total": 280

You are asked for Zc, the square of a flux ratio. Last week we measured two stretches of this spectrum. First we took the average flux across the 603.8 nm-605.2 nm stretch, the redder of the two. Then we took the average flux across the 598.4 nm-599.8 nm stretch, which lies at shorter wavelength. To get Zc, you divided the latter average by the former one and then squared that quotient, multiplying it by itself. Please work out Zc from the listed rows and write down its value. 0.82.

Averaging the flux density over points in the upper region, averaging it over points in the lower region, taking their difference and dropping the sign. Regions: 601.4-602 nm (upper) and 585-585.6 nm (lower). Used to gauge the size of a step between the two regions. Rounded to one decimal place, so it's 2.0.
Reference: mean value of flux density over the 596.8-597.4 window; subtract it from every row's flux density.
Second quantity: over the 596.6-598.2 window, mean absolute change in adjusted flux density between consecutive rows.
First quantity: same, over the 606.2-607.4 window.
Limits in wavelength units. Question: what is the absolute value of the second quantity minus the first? 2.0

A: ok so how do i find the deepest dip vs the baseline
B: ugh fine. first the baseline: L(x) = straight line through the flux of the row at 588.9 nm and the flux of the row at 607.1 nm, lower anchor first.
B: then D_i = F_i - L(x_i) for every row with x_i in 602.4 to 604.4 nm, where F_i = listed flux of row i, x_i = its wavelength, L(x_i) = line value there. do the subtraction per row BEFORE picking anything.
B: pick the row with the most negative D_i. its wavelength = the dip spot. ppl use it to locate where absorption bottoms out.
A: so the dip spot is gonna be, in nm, 602.7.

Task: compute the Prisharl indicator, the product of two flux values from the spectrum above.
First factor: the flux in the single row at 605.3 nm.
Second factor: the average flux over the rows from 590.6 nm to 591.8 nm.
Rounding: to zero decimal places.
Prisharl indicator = 900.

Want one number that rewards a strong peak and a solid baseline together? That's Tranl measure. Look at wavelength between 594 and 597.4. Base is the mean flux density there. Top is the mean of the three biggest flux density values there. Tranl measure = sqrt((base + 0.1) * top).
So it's 30.4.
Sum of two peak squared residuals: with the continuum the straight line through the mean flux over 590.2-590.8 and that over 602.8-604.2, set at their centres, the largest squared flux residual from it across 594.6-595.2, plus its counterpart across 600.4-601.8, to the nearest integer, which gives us 89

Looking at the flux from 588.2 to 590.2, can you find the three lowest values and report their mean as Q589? 22.8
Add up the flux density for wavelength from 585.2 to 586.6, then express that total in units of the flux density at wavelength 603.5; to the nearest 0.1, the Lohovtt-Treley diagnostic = 7.2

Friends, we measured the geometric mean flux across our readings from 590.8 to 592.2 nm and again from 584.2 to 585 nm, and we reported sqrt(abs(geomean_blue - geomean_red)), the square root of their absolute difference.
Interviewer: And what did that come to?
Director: 1.1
